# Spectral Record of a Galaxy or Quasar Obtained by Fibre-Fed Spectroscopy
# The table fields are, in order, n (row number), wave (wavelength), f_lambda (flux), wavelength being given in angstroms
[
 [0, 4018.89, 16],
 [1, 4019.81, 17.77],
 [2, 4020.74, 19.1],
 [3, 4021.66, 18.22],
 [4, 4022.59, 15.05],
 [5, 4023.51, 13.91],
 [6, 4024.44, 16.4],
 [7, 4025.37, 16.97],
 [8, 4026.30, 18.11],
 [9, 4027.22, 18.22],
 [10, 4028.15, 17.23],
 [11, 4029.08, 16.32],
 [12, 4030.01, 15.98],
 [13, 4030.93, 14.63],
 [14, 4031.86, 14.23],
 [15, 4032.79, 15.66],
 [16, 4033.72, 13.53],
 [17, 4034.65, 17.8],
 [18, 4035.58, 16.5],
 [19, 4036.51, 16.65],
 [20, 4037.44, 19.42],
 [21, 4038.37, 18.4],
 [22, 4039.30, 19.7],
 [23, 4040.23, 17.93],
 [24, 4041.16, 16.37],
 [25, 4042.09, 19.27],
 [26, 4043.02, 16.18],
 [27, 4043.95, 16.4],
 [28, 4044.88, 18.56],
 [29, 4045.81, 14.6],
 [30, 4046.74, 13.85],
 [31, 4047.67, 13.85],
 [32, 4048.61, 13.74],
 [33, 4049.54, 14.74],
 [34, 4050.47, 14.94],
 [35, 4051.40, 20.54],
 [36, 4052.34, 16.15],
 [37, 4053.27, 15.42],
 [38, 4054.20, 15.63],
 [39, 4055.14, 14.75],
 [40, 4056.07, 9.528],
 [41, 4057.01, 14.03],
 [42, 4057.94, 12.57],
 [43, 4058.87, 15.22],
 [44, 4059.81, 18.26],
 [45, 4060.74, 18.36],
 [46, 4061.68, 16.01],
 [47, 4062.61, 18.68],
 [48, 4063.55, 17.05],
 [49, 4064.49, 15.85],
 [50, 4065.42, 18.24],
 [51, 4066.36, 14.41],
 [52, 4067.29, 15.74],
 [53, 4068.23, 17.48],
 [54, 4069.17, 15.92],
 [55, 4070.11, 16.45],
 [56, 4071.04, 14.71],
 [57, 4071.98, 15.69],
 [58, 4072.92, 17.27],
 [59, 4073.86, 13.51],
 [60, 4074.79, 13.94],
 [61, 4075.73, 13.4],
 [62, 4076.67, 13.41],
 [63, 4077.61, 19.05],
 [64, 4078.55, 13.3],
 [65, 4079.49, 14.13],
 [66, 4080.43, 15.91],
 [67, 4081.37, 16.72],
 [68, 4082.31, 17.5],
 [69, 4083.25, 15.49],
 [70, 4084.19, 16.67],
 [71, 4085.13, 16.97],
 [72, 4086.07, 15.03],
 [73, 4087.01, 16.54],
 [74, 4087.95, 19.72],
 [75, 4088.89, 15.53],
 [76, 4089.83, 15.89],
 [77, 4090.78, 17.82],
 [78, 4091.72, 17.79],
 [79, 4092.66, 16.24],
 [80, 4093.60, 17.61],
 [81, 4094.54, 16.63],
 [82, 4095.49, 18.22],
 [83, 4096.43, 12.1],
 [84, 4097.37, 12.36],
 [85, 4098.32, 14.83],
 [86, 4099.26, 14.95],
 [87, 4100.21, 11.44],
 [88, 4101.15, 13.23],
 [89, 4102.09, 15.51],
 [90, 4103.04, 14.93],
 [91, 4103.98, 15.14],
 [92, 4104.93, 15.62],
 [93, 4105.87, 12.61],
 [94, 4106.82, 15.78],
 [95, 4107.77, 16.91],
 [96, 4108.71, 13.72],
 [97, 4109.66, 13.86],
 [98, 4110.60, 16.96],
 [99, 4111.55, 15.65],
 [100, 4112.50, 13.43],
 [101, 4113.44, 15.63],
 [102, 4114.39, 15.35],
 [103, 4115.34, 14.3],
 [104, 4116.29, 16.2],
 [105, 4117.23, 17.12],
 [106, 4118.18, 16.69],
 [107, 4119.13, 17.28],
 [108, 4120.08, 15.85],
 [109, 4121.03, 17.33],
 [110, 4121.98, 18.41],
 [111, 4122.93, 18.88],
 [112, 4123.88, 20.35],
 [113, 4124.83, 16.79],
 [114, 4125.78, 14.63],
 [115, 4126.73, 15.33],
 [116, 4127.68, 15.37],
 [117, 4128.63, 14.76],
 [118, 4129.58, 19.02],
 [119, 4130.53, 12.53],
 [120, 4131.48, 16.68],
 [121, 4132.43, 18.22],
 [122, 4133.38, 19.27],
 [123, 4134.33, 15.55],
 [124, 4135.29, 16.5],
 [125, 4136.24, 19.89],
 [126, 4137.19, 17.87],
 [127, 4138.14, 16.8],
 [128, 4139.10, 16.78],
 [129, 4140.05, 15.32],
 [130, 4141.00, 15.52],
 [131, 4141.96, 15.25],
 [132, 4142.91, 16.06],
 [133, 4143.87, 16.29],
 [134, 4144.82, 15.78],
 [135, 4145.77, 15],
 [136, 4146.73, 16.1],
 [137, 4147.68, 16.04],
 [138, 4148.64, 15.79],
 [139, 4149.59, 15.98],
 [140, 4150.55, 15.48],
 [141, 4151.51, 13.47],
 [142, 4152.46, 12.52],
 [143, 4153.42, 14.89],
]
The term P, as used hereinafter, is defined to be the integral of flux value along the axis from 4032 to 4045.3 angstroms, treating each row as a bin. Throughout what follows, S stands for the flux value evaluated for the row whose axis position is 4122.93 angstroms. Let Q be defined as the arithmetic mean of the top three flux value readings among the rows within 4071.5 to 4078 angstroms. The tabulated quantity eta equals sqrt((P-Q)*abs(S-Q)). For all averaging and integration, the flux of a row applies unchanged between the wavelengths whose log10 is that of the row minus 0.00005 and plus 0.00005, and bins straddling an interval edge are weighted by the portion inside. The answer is 18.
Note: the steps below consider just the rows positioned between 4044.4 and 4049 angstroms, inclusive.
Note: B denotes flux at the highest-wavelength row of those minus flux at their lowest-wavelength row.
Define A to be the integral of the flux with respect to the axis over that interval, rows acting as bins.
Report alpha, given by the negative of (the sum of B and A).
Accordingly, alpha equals -64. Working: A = 69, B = -5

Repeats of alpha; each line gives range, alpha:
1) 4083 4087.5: -74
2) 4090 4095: -85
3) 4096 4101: -65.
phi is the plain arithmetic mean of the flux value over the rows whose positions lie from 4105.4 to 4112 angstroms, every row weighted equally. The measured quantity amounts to 15.1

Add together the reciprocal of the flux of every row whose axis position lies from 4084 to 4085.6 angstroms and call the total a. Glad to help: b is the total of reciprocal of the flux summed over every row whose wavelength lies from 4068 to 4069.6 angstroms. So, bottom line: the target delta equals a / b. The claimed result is 0.991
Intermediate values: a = 0.119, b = 0.120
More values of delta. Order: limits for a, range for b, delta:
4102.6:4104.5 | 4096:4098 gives 0.813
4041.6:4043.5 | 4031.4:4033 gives 0.848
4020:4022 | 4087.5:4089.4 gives 0.932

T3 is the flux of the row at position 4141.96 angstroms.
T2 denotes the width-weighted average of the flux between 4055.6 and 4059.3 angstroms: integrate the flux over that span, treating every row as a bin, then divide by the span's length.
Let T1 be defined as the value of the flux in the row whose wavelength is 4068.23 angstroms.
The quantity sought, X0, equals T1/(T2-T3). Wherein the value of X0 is -7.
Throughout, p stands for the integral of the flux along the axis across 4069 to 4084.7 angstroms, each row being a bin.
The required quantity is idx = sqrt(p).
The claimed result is 15.6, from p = 243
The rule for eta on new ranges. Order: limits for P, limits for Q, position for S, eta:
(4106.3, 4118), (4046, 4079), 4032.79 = 25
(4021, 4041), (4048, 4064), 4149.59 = 32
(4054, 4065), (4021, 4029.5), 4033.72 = 27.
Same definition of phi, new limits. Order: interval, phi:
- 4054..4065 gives 15.5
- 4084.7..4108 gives 15.6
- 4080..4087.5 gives 16.4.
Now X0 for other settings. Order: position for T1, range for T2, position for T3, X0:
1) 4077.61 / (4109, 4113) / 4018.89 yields -18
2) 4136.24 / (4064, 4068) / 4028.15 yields -18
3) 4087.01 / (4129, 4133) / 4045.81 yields 8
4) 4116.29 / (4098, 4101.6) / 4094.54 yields -5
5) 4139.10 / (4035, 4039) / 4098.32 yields 6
